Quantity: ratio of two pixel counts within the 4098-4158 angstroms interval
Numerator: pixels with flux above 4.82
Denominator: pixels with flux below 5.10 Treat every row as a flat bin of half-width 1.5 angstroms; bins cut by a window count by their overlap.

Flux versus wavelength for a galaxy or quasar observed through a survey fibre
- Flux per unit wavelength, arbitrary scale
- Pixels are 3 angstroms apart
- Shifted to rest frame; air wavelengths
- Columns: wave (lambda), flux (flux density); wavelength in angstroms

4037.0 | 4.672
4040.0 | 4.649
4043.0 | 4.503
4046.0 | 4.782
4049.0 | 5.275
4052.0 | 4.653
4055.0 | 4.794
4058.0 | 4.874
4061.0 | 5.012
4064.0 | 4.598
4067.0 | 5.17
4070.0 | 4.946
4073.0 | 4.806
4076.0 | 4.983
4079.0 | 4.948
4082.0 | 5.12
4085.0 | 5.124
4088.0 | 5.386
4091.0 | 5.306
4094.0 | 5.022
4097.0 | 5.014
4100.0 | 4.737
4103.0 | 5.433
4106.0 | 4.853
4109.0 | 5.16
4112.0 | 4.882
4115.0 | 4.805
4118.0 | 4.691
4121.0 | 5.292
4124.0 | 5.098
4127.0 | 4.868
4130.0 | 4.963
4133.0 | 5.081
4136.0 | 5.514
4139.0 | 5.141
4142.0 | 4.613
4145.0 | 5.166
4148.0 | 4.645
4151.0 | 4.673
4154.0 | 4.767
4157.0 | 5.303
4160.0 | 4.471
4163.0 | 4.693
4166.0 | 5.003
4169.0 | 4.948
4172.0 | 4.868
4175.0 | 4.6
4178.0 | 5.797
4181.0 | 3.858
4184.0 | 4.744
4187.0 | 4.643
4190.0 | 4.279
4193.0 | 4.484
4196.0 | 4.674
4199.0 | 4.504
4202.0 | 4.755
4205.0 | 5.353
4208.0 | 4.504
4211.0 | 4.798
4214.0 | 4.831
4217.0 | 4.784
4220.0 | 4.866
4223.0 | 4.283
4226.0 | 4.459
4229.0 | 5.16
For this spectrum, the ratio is 1.0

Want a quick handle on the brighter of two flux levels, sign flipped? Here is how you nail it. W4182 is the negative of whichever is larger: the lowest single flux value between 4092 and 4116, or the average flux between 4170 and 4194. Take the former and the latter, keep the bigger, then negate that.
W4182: -4.74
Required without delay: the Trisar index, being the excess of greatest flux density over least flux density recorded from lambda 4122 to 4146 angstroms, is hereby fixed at 0.90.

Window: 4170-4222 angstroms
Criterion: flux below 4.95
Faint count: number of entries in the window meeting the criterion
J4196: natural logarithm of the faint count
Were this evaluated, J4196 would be 2.71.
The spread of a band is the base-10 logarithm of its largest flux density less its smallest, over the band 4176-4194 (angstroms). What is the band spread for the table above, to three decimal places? 0.288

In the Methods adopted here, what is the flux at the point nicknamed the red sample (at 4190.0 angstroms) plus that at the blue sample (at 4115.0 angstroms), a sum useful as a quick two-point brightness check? 9.08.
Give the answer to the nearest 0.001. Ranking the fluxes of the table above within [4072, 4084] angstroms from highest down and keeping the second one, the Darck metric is 4.983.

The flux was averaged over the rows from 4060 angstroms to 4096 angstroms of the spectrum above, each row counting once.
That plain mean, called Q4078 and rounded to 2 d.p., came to 5.04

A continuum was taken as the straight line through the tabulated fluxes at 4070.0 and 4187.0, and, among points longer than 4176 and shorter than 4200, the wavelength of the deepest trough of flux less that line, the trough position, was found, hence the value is 4181.0 angstroms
